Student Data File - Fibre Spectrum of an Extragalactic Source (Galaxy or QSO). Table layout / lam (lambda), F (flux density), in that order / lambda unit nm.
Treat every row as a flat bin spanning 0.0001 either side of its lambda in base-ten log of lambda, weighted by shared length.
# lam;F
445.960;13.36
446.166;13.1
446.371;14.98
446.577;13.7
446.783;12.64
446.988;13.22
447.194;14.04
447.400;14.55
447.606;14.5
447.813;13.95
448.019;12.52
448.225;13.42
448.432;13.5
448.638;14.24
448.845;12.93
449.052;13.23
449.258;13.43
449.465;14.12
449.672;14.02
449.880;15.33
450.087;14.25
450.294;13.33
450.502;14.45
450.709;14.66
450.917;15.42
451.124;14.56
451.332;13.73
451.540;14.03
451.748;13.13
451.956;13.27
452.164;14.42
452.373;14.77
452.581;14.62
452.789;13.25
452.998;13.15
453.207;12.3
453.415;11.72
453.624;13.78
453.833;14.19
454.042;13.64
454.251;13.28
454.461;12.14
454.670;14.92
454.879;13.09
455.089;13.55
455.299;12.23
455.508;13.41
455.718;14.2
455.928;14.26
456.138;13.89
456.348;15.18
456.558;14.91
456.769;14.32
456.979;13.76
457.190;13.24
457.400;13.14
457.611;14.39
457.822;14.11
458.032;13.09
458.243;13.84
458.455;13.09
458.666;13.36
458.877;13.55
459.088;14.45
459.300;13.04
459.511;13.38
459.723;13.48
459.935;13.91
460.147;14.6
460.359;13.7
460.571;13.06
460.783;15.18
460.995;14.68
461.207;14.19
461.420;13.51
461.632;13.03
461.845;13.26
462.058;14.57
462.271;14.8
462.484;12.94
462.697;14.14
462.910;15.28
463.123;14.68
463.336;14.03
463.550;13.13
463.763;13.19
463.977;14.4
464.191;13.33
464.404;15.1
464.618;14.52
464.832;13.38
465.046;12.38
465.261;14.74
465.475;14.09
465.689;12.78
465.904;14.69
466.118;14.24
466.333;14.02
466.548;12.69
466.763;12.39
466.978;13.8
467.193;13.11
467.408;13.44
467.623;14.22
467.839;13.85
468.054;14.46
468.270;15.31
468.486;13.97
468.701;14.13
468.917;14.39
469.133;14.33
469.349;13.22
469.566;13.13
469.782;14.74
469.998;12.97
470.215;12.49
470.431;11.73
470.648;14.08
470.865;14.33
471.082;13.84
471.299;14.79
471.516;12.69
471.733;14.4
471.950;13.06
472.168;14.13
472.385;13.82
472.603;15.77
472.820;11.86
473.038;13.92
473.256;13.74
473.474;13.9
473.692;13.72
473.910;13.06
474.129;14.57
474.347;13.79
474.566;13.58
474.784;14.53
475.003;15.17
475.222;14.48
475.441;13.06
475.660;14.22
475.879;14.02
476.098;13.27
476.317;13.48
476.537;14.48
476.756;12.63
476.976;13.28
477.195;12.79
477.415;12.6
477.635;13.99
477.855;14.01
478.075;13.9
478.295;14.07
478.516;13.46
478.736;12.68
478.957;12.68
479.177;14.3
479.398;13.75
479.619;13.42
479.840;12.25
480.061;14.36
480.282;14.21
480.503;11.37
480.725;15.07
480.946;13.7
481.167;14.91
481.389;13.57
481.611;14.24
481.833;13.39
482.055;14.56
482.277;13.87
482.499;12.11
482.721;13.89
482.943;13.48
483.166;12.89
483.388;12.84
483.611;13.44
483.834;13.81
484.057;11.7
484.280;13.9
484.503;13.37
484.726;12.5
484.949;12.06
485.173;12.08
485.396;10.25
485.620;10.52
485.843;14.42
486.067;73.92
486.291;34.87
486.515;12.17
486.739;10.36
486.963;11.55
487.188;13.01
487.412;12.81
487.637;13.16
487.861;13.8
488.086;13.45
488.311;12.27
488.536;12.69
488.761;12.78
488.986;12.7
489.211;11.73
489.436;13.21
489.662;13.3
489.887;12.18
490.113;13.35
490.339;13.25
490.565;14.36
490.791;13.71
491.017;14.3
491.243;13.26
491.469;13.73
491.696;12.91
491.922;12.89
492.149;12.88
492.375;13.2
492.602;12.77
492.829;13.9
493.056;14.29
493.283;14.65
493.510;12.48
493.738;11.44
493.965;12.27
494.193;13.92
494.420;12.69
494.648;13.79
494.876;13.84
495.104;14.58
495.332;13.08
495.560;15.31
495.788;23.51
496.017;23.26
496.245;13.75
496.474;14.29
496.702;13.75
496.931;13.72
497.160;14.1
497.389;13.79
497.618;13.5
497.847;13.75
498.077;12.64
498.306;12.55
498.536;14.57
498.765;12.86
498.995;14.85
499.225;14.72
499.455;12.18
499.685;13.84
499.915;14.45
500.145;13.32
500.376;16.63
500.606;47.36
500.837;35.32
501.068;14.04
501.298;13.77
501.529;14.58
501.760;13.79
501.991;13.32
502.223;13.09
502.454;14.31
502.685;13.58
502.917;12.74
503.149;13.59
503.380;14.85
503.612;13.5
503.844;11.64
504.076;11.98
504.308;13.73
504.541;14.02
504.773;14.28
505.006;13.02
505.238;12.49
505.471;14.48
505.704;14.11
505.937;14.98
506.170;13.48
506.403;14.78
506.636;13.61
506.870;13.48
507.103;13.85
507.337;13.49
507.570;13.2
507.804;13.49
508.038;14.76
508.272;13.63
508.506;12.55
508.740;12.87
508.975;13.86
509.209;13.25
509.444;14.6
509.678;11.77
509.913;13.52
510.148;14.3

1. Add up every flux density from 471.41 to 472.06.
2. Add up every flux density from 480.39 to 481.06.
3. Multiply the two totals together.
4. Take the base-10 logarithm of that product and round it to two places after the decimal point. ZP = 3.21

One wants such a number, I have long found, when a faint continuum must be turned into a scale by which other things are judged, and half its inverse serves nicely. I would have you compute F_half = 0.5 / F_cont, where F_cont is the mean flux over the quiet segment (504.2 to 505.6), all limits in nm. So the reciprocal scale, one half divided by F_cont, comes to 0.0366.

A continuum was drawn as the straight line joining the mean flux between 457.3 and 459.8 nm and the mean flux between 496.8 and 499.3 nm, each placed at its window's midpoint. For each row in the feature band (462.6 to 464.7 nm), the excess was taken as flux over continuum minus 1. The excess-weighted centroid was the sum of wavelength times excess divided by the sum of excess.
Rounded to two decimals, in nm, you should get 463.59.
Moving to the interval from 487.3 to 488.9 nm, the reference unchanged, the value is 488.21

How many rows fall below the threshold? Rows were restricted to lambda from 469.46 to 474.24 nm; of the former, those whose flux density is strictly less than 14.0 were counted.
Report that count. 14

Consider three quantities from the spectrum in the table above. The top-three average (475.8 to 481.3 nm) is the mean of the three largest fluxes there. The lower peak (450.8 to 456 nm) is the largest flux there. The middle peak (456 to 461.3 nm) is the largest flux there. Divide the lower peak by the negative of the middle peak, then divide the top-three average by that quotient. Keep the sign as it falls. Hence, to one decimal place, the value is -14.6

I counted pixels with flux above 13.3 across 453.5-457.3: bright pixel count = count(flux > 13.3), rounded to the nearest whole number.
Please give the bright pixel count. 13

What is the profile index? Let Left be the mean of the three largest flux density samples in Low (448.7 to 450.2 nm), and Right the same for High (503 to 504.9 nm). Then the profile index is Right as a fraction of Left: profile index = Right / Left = 0.99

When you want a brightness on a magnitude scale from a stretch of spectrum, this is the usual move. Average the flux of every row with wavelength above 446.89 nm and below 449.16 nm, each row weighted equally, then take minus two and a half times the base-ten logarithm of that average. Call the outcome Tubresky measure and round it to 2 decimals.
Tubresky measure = -2.84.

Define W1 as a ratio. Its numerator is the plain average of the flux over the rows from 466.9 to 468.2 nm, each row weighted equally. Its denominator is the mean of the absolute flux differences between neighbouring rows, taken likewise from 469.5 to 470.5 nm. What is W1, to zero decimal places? 12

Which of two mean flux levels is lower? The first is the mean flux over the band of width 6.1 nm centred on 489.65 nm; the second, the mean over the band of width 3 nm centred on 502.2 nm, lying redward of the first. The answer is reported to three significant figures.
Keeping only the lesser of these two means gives 12.9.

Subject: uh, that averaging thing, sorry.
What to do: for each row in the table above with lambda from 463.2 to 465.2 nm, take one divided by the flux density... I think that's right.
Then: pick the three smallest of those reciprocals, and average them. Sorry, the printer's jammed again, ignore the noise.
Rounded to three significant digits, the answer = 0.0682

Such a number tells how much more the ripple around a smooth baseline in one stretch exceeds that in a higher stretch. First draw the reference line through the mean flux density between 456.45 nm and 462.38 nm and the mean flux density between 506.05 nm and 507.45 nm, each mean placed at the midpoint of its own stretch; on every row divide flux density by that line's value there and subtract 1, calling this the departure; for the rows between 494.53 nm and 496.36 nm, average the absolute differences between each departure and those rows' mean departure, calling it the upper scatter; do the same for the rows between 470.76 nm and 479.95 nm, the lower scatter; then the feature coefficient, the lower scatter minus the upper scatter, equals -0.21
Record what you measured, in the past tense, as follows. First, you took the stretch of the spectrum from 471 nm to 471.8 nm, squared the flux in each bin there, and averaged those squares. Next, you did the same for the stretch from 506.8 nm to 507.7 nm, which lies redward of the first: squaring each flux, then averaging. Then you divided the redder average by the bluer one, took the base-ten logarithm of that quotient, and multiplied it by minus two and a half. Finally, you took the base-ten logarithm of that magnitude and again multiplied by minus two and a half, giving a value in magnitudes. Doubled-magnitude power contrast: 2.9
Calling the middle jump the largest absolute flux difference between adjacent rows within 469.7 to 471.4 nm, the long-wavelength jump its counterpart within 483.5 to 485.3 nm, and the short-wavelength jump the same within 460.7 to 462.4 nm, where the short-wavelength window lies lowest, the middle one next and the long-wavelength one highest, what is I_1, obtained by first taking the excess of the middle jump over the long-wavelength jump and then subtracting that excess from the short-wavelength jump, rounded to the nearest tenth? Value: 1.2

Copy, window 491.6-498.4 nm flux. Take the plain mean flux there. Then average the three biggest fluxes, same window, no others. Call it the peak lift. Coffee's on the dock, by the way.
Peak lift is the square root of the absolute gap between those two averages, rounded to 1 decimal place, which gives 2.6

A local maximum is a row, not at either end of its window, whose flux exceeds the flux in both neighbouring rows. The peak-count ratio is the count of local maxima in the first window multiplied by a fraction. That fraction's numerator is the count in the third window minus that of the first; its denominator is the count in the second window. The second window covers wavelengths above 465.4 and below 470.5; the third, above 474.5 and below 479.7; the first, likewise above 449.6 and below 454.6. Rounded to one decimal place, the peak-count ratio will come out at 1.7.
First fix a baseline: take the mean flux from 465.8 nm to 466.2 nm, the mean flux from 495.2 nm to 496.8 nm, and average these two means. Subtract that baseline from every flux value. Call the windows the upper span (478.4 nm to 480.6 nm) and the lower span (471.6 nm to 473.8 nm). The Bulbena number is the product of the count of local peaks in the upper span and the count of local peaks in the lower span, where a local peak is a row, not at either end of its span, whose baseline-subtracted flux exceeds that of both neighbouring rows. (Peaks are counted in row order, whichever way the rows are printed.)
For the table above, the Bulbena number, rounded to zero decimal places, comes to 8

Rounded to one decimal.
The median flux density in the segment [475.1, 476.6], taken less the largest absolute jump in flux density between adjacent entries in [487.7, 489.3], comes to 12.8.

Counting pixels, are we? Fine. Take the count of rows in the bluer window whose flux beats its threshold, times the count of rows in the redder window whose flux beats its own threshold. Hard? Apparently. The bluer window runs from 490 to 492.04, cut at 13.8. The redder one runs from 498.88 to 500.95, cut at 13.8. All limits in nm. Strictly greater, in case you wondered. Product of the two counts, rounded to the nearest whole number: 14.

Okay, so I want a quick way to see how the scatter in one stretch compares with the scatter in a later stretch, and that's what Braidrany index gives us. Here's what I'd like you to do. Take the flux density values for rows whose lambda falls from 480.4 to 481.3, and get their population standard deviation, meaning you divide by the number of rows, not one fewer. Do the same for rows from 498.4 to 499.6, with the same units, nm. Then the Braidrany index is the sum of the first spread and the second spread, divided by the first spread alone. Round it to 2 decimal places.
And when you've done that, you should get 1.74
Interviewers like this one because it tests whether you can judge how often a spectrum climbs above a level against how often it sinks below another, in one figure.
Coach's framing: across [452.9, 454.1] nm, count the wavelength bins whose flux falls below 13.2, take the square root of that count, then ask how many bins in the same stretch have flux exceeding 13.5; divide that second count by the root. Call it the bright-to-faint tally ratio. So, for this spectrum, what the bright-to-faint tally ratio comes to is 1.7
